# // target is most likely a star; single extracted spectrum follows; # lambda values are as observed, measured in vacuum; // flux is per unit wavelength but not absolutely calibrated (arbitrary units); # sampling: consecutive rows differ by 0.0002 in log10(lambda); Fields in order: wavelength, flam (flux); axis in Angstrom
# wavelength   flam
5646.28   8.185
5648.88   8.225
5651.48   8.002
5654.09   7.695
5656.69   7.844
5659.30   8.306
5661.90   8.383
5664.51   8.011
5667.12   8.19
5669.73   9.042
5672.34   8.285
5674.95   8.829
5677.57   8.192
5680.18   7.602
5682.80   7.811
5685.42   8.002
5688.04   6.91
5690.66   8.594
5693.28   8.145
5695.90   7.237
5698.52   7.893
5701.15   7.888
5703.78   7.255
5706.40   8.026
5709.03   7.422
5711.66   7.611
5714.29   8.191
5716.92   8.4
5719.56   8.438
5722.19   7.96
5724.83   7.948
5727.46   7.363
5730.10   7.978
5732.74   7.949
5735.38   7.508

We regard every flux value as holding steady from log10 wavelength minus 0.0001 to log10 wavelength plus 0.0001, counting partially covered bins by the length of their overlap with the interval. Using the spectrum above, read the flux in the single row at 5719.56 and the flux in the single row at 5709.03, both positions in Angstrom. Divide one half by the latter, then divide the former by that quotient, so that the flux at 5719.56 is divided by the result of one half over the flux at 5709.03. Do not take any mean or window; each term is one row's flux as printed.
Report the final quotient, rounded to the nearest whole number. 125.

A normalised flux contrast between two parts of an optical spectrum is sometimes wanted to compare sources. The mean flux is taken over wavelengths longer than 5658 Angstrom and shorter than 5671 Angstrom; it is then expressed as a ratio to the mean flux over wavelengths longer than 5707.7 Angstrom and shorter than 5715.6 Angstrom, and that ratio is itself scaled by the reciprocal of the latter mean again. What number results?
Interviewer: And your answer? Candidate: 0.140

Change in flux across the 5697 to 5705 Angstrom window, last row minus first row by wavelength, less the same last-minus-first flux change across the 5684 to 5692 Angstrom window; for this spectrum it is -1.2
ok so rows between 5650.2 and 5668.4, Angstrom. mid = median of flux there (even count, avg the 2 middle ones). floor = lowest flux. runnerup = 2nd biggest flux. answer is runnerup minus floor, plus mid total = 8.62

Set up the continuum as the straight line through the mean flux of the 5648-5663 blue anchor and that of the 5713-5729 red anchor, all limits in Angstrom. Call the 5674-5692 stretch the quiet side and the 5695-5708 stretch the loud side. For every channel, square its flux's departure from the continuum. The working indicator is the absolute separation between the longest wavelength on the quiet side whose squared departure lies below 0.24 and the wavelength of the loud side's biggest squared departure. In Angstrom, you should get 10.5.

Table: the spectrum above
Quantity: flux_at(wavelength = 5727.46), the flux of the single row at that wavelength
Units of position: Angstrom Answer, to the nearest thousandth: 7.363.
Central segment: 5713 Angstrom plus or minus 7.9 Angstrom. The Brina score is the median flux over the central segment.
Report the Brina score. 8.11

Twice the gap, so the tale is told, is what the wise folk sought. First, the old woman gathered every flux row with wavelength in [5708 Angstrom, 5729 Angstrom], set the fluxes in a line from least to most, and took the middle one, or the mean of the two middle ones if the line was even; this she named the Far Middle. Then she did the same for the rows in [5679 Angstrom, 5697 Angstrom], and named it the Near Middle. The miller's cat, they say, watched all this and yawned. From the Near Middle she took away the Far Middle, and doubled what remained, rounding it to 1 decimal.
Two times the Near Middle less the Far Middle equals -0.3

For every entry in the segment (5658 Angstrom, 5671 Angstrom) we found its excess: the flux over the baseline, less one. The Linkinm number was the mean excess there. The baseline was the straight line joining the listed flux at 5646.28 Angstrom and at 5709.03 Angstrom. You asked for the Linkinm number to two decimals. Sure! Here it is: 0.05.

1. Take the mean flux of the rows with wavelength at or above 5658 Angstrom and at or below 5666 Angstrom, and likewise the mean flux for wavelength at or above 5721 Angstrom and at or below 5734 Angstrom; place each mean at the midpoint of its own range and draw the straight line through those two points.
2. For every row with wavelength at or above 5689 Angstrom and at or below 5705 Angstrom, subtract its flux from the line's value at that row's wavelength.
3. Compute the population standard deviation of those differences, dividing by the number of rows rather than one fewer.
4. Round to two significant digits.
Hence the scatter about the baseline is 0.46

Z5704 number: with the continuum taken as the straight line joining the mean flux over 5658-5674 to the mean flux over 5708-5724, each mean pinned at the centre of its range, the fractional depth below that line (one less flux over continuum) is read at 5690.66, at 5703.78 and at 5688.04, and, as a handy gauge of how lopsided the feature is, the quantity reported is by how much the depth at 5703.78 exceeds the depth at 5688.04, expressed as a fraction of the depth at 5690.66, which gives 1.1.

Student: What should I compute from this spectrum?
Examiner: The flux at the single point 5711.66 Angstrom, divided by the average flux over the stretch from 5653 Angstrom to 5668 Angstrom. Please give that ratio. 0.94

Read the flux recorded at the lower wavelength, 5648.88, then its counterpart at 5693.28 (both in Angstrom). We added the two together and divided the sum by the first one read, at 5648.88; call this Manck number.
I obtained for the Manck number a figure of 1.99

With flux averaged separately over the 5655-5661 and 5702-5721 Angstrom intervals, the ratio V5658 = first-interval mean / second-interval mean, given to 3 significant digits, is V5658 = 1.02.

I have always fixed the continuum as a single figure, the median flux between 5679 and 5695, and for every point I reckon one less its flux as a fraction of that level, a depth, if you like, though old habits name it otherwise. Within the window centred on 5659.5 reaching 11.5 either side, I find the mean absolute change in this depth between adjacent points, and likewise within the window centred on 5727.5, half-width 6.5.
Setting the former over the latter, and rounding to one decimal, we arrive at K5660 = 1.1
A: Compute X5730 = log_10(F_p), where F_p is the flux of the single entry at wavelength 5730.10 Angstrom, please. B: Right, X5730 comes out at 0.902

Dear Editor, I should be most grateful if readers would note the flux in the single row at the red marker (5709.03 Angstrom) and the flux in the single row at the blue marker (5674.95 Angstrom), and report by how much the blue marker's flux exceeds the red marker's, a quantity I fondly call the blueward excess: 1.4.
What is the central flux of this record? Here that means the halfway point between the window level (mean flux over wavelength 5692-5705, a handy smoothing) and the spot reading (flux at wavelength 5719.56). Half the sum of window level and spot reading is 8.06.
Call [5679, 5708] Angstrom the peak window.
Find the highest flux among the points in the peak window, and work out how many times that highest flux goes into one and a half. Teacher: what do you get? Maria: 0.1745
